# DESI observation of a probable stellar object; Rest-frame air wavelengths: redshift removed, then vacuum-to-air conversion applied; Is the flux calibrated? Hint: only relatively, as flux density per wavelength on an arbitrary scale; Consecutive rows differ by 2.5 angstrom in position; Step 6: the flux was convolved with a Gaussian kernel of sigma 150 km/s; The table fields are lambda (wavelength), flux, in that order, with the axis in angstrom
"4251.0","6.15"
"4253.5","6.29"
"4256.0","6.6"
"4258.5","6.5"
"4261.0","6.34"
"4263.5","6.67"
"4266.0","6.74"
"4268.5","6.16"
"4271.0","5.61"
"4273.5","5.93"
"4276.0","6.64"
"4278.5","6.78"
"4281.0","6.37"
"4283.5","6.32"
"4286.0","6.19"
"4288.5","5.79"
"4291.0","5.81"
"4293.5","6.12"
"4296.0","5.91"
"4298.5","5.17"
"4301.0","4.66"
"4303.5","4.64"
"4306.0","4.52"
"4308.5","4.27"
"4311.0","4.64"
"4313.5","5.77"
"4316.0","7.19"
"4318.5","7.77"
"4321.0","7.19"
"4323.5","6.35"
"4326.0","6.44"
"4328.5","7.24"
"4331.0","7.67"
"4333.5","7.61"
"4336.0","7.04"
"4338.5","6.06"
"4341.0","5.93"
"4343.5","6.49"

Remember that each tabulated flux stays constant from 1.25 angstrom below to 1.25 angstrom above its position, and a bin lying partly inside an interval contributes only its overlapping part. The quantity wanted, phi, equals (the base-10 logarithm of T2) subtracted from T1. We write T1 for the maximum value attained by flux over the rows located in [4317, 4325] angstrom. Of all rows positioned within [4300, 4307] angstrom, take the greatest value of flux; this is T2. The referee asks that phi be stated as 7.10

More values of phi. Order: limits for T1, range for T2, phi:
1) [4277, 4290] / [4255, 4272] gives 5.95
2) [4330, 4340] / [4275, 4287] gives 6.84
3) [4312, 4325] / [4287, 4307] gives 6.98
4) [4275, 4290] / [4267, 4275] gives 5.99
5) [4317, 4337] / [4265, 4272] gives 6.94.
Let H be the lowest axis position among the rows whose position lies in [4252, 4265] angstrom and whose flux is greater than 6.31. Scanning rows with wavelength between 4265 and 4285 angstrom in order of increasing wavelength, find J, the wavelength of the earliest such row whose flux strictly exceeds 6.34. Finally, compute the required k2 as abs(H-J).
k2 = 10.0 angstrom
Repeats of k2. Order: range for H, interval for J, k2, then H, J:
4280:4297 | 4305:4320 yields 35.0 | 4281.0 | 4316.0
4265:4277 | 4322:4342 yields 57.5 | 4266.0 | 4323.5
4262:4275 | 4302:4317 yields 52.5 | 4263.5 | 4316.0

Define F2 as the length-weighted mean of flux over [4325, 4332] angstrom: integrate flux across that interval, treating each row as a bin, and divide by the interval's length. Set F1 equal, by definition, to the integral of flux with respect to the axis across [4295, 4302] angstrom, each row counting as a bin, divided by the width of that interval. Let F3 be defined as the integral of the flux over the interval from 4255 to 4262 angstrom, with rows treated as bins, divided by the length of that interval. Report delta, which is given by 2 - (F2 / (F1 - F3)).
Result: 8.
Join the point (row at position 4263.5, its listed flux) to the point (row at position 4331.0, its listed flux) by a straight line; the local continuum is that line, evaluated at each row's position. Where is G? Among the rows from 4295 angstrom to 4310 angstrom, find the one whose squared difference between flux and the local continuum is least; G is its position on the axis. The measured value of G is 4296.0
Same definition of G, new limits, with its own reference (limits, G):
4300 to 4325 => 4316.0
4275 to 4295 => 4278.5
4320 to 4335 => 4331.0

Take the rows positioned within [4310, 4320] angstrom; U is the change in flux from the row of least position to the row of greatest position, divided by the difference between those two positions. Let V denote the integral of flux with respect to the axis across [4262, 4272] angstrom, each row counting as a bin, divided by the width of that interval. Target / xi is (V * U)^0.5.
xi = 1.6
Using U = 0.42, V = 6.3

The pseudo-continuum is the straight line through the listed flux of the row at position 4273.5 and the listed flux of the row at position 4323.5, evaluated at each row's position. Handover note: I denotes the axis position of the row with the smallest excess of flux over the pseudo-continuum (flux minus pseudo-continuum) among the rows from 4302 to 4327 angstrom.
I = 4308.5 angstrom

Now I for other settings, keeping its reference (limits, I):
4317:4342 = 4341.0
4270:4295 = 4271.0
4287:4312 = 4308.5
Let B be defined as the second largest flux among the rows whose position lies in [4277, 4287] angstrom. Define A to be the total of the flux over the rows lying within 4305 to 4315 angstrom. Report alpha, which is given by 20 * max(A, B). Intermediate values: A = 19.2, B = 6.37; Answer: 384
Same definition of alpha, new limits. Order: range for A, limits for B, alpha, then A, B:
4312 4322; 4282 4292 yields 558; 27.9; 6.19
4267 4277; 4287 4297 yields 487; 24.3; 5.91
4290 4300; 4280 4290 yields 460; 23.0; 6.32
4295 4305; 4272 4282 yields 408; 20.4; 6.64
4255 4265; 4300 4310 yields 522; 26.1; 4.64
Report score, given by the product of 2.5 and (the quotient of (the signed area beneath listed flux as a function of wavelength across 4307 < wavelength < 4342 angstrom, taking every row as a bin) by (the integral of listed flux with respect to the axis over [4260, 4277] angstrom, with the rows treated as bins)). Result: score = 5.3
